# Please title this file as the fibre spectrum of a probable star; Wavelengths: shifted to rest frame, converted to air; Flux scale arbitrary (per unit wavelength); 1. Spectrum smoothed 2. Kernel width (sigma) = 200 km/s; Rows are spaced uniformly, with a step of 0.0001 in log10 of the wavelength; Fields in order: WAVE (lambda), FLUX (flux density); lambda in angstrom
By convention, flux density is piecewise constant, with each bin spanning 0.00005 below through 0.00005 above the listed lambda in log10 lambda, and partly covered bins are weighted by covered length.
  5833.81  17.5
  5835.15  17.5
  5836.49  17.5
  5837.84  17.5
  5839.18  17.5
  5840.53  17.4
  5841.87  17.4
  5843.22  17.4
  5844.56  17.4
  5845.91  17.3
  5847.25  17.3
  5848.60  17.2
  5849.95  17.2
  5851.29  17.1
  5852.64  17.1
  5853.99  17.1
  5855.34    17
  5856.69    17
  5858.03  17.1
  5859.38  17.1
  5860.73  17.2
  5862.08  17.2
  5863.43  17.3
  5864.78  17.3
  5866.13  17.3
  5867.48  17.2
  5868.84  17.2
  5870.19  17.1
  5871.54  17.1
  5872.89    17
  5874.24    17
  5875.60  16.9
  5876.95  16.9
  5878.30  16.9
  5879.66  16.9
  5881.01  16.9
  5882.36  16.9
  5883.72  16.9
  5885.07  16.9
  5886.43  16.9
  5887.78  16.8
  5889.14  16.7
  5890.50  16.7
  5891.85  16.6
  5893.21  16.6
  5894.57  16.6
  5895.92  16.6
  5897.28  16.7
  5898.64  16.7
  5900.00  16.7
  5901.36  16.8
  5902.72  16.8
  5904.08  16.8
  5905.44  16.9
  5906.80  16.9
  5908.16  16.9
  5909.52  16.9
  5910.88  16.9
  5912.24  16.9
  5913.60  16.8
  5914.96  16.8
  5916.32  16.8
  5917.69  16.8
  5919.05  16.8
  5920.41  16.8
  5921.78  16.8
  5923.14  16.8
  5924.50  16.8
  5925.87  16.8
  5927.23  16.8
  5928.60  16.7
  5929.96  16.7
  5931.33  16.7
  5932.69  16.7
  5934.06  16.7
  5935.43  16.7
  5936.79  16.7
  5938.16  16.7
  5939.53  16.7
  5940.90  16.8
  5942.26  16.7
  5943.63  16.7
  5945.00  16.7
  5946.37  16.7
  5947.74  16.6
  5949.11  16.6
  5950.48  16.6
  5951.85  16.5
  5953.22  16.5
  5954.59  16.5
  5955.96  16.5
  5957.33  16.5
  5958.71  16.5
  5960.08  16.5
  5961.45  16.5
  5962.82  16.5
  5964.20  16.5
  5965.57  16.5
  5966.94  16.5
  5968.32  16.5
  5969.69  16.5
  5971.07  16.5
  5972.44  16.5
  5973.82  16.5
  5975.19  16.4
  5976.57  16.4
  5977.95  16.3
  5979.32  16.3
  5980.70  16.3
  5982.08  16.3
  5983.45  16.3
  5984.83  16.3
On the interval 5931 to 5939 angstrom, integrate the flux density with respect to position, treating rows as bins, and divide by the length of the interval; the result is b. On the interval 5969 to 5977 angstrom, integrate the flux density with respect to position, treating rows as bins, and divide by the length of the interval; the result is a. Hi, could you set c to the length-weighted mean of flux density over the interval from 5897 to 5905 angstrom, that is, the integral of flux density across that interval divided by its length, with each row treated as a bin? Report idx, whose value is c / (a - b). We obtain -73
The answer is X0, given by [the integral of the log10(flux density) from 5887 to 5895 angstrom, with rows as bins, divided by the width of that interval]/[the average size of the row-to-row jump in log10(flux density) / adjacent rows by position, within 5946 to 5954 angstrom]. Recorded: 1167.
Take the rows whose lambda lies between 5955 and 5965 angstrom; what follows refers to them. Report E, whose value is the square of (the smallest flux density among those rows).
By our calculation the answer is 272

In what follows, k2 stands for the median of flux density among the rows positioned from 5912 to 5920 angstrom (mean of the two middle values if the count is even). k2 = 16.8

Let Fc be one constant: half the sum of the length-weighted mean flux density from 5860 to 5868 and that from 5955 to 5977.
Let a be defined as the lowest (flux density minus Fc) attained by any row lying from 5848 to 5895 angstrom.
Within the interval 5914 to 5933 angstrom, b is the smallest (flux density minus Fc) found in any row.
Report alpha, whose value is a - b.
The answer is -0.1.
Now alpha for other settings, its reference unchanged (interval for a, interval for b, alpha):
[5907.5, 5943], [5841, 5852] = -0.4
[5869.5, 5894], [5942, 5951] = 0.0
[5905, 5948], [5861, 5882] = -0.3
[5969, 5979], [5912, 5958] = -0.2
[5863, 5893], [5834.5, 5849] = -0.6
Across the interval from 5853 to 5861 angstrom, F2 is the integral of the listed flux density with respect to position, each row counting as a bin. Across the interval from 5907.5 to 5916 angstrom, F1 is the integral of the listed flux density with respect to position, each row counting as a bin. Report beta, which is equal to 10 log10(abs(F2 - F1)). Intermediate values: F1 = 143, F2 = 136.6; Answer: 8.3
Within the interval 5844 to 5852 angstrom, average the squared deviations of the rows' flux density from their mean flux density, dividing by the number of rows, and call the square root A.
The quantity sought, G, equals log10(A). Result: -1.0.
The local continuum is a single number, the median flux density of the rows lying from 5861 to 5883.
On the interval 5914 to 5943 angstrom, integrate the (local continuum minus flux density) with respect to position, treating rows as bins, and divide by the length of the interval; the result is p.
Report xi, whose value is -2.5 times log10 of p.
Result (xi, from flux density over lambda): 1.32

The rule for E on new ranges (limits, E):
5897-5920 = 279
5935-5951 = 276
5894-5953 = 272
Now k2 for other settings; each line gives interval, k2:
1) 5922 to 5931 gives 16.8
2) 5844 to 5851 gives 17.3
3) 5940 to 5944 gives 16.7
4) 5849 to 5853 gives 17.1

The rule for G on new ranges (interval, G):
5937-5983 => -0.9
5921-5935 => -1.3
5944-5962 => -1.1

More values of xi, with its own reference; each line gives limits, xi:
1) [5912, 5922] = 1.55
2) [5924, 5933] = 1.28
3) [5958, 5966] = 0.65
